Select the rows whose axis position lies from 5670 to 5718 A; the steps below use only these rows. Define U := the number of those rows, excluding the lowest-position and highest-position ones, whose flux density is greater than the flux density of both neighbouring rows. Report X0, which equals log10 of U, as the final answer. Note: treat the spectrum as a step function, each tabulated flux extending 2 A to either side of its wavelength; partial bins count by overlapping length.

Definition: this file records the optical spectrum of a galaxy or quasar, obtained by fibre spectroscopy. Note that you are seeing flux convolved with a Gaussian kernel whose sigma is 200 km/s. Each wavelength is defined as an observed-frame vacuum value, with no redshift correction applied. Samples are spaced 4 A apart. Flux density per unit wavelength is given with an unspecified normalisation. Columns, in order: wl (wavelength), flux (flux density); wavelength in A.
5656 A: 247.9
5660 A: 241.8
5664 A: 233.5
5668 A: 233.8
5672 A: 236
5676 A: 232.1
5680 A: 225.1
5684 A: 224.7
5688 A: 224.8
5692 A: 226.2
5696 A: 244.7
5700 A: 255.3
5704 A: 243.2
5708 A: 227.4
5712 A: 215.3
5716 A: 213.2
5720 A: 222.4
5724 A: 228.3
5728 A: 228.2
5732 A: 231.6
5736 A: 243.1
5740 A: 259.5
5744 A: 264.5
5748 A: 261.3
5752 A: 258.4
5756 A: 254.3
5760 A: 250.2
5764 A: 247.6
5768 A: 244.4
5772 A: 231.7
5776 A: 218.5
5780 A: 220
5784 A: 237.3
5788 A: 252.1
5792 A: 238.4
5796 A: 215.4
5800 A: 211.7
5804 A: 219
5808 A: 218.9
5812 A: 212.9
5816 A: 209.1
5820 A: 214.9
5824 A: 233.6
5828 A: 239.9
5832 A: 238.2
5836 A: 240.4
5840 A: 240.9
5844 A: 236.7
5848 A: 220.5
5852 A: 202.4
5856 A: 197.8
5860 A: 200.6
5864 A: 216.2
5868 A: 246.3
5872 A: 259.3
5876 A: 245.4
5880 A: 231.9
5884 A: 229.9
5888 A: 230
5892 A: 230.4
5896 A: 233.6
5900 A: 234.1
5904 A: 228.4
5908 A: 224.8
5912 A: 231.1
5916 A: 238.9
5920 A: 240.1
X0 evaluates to 0.0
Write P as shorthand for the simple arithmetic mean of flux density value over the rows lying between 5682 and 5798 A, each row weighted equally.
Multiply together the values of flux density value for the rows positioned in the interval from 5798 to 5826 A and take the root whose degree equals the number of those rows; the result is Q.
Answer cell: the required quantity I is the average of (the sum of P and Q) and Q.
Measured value 336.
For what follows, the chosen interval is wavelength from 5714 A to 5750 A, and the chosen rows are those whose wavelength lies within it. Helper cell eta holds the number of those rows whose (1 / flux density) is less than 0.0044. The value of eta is 7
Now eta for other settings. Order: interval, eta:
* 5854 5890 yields 6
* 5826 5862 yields 5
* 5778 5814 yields 3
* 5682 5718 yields 4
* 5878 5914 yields 8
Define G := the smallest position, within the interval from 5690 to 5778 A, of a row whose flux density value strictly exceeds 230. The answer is 5696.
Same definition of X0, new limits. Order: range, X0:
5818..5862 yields 0.3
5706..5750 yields 0.3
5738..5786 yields 0.0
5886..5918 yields 0.0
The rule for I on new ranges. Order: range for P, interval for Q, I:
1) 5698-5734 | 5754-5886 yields 344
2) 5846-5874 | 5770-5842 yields 337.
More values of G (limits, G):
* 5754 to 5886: 5756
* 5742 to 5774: 5744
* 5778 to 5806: 5784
